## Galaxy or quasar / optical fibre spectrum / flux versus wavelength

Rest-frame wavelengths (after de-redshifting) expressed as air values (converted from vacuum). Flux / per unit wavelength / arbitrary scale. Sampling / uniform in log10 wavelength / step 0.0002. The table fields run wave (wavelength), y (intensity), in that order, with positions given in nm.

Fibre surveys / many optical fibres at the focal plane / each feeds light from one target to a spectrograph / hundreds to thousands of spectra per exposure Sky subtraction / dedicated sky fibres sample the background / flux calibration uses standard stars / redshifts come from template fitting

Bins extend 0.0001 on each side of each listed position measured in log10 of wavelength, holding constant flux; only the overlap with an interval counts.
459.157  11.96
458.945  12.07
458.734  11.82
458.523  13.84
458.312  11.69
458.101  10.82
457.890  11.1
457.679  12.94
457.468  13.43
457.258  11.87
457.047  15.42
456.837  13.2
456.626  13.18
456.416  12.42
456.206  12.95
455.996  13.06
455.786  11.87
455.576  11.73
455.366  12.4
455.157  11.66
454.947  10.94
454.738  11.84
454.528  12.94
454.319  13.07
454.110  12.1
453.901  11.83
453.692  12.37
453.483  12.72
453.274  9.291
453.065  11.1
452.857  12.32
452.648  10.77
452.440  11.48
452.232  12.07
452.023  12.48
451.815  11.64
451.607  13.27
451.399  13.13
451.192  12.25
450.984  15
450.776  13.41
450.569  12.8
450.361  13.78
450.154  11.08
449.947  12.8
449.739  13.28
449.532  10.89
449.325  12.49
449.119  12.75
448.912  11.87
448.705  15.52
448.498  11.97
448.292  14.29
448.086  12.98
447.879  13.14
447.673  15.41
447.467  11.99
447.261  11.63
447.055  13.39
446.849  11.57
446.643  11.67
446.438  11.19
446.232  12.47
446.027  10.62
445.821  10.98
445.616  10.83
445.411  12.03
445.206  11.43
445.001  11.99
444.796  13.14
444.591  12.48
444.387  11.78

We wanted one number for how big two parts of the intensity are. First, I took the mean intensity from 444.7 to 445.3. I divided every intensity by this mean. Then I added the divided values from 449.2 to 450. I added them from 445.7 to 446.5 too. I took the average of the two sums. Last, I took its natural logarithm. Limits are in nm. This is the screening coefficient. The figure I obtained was 1.36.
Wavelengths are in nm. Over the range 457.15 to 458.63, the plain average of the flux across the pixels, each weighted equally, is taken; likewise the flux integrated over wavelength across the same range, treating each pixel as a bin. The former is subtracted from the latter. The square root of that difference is 2.4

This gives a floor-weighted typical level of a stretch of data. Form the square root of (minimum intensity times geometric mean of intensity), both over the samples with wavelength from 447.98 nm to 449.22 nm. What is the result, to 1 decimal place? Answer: 12.5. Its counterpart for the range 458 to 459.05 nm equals 11.4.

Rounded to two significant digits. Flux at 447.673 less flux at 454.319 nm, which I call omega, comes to 2.3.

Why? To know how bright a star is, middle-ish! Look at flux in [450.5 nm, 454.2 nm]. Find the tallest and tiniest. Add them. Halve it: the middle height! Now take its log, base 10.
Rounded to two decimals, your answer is 1.08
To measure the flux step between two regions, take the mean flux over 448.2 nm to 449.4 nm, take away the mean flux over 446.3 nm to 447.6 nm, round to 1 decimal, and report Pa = 1.2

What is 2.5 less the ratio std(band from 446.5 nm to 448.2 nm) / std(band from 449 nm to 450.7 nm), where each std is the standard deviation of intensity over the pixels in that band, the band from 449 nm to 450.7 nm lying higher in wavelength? 1.2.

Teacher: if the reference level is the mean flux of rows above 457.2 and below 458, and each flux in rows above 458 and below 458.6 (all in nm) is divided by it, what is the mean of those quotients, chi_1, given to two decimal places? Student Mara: 0.98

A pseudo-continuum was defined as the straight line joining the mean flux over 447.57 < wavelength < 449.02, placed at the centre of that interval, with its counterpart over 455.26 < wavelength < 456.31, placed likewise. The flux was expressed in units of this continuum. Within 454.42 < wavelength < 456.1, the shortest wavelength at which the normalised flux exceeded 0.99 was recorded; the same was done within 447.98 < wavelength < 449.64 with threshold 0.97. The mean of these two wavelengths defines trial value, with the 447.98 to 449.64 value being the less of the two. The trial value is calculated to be 451.41 nm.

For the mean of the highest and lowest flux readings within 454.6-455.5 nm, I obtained 11.7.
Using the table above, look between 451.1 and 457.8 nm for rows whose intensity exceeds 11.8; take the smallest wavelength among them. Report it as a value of 451.192 nm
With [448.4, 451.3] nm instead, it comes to 448.498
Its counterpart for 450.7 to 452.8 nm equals 450.776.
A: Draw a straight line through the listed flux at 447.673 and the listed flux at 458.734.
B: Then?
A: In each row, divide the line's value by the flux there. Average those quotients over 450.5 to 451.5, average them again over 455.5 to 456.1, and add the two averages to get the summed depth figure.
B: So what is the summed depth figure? 2.13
